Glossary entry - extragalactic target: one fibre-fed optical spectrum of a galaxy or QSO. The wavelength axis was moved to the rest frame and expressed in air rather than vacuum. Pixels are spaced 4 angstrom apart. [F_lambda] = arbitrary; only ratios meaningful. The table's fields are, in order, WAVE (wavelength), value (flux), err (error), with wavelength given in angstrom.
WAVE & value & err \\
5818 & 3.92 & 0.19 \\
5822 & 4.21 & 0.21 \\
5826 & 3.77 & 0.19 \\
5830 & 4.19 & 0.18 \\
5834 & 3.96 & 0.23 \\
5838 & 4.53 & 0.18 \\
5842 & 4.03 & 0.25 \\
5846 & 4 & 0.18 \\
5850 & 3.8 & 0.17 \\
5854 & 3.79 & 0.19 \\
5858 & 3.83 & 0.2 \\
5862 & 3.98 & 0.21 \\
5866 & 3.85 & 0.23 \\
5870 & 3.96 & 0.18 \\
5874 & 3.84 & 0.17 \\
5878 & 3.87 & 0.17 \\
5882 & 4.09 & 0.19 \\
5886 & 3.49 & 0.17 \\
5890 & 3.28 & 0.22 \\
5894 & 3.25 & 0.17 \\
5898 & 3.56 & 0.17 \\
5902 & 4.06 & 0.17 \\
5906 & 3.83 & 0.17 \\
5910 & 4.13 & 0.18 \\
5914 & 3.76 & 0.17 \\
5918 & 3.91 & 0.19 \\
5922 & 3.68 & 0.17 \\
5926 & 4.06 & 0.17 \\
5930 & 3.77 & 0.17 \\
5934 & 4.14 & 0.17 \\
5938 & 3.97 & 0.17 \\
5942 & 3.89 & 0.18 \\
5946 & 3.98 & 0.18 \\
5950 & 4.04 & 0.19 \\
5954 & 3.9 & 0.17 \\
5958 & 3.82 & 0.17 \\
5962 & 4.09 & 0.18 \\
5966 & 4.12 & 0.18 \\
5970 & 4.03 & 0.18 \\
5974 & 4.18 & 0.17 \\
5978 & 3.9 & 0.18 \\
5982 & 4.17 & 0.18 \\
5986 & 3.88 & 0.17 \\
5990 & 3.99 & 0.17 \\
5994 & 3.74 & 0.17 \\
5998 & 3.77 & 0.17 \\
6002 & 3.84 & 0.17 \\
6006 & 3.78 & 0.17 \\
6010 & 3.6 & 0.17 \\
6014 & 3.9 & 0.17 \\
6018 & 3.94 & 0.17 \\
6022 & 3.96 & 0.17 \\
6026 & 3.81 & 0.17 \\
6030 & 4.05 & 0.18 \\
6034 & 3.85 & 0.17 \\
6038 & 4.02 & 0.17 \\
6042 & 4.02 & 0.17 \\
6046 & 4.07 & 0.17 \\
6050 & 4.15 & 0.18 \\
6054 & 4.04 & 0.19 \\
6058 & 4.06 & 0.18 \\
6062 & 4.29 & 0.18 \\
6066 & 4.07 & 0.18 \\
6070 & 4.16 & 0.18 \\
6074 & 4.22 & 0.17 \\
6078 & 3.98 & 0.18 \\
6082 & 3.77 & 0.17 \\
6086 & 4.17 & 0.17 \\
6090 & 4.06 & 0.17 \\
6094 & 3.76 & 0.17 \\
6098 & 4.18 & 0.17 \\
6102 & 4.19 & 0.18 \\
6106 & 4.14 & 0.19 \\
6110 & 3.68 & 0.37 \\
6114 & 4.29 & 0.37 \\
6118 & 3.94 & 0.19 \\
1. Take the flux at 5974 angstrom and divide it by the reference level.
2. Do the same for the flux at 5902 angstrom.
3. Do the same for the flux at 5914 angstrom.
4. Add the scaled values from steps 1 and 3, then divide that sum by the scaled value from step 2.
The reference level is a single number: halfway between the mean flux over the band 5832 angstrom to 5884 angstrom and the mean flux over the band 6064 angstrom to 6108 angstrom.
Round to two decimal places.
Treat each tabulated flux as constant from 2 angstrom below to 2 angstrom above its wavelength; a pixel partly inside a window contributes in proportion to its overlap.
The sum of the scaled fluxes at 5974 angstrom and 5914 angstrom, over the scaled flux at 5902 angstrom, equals 1.96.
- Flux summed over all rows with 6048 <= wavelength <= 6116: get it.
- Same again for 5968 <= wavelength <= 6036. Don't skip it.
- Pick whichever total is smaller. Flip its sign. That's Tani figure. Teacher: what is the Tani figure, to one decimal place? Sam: -66.4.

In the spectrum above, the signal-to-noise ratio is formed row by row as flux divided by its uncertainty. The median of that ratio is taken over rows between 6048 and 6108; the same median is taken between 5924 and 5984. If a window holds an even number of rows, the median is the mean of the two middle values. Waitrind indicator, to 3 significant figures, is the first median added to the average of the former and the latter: 45.9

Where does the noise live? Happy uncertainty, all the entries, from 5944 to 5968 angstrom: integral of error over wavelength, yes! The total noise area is 4.3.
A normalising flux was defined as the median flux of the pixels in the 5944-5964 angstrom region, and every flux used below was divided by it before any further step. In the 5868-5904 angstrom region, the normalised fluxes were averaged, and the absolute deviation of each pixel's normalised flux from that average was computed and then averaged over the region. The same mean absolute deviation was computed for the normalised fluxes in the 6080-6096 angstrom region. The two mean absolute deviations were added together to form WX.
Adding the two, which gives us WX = 0.11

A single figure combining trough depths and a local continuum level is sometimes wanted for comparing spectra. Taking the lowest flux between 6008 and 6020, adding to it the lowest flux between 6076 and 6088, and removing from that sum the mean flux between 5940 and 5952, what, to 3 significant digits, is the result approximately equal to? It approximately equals 3.40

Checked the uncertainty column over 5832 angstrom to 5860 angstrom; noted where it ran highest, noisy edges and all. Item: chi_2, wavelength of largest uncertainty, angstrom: 5842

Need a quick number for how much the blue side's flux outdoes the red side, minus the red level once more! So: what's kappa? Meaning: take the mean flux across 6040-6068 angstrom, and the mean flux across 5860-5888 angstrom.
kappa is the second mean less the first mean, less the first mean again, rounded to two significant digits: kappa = -4.3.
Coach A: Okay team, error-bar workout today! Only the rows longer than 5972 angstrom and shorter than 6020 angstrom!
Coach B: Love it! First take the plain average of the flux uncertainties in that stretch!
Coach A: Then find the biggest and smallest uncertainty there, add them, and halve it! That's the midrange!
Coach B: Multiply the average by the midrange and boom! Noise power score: 0.0300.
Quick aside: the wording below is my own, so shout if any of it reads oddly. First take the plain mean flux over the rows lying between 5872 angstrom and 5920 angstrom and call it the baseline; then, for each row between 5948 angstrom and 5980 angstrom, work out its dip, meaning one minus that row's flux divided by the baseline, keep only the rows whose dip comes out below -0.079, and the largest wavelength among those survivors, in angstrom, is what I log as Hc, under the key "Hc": 5974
